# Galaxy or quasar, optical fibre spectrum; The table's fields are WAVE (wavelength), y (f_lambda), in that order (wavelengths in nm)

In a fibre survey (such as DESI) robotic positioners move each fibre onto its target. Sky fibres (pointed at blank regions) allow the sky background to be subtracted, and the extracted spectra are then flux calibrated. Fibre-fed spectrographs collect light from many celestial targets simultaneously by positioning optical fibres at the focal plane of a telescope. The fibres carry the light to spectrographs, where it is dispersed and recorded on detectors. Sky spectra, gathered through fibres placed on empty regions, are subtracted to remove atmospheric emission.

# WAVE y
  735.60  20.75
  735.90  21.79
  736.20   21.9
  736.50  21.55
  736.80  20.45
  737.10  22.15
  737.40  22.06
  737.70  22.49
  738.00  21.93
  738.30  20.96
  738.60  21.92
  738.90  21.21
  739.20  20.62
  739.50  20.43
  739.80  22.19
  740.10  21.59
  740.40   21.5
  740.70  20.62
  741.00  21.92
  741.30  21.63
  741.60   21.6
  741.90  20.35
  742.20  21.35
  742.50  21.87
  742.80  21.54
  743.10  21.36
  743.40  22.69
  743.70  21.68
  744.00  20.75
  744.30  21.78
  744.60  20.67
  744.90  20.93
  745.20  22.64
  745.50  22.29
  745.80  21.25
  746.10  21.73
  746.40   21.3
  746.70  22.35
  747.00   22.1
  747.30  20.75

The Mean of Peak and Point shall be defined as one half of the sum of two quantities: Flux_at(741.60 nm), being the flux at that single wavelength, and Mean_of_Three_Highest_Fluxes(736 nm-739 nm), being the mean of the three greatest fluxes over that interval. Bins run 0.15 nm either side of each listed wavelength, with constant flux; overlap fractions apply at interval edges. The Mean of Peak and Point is 21.9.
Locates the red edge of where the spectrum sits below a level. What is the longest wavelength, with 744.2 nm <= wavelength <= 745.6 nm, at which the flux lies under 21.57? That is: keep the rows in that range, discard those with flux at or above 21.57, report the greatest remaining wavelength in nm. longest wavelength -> 744.90 nm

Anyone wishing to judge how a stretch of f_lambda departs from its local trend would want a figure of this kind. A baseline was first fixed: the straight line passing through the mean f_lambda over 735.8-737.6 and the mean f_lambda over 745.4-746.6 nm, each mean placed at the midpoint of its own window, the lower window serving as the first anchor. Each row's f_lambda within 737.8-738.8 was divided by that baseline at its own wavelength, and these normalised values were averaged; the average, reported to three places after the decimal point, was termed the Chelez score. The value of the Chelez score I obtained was 0.998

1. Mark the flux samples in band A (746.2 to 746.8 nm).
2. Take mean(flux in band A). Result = 21.8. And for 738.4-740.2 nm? 21.3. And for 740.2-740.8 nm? 21.1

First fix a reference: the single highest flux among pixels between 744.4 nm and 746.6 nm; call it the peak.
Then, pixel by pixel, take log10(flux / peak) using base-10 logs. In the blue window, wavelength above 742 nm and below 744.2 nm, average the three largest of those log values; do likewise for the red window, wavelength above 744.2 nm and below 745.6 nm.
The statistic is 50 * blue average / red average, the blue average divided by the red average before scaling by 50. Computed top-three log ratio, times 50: 70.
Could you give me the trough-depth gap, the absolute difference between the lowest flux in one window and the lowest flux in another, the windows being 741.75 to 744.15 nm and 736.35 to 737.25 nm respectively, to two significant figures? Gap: 0.10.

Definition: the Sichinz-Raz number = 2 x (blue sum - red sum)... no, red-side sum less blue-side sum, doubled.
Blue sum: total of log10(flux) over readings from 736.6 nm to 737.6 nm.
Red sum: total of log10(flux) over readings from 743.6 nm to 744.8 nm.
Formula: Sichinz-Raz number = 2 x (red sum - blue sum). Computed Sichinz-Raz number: 3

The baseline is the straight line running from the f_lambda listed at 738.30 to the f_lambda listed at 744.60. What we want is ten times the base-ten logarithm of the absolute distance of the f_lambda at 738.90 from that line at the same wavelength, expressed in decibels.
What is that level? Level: -5.6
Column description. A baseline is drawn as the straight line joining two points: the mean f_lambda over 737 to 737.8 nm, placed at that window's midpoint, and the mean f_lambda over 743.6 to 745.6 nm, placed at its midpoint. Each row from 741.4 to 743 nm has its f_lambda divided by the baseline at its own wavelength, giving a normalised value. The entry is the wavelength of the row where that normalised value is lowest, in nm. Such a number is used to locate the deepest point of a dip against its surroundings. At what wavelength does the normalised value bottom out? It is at 741.90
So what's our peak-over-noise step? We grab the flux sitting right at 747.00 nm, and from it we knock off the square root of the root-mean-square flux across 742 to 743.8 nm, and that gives 17.4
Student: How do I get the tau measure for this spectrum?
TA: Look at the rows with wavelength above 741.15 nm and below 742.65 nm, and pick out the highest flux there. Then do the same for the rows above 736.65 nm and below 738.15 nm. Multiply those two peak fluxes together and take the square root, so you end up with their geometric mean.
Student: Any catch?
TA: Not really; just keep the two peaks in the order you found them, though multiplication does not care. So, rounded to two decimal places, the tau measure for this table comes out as 22.18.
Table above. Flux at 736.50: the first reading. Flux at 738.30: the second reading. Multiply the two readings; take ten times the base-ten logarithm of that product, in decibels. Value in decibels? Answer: 26.55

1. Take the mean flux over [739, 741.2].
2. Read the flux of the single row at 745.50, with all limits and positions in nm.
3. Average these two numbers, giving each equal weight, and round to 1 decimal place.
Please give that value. 21.8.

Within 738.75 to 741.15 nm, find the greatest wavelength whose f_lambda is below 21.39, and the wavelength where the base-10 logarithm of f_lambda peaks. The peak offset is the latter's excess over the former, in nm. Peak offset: -0.90 nm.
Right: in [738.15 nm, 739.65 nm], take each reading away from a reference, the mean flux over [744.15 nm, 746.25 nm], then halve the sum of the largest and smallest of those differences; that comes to 0.44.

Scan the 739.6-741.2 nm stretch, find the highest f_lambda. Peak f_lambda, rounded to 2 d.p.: 22.19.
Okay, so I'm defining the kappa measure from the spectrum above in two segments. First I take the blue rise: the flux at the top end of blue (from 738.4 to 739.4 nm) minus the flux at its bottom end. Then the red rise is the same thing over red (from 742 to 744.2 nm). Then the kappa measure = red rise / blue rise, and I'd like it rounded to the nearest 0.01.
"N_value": 0.46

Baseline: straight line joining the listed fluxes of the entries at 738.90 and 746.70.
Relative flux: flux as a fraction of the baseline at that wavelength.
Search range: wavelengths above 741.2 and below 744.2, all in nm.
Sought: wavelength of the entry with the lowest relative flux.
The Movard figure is 741.90 nm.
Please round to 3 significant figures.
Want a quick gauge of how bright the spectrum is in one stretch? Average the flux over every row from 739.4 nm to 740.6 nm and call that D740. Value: 21.4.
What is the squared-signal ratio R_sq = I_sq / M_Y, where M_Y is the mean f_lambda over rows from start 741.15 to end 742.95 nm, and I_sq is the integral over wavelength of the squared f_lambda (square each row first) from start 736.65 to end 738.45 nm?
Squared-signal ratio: 39.6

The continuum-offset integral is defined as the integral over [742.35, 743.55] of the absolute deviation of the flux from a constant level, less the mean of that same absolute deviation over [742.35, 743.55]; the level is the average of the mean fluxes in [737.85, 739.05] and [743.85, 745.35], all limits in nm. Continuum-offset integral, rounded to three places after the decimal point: 0.094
